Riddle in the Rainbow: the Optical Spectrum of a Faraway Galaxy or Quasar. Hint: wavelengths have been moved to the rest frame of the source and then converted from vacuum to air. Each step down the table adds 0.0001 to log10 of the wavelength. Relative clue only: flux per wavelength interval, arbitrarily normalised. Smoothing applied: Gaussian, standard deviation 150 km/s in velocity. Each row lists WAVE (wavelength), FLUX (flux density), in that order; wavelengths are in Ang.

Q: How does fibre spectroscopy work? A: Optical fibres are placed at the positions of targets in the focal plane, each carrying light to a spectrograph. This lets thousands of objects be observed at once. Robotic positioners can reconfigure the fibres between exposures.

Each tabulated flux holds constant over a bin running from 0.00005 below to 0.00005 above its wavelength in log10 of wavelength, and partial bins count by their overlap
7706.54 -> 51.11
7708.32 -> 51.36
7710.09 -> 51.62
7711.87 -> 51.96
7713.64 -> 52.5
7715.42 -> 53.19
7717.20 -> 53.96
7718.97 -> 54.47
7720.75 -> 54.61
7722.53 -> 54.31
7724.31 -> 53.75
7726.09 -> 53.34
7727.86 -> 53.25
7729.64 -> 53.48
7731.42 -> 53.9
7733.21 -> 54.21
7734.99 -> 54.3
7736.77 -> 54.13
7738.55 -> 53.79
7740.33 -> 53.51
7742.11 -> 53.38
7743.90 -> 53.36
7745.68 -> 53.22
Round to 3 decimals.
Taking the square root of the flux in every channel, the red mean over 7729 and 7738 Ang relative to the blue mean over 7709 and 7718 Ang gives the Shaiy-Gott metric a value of 1.013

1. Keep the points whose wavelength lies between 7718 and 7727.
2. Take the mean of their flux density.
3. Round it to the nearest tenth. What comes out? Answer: 54.1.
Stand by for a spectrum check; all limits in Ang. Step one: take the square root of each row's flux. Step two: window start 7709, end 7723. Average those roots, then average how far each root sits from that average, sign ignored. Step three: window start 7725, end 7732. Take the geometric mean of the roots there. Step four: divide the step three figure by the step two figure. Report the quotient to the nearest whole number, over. 106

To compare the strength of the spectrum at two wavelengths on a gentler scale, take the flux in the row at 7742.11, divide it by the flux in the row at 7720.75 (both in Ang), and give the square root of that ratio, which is 0.99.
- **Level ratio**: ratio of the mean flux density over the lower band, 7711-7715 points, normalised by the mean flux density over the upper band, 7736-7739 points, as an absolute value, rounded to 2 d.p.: 0.97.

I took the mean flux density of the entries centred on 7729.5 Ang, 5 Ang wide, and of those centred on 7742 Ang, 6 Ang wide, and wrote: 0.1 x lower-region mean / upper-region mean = 0.100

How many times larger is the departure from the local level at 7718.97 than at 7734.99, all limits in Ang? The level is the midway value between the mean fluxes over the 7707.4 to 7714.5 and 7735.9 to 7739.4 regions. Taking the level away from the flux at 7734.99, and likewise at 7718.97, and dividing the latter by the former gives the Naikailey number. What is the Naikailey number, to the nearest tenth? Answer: 1.1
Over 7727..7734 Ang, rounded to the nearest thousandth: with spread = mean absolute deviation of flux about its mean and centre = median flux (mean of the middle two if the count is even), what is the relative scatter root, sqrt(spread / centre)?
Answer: 0.080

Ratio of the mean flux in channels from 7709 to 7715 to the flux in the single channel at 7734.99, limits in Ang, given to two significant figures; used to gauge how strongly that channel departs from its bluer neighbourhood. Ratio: 0.96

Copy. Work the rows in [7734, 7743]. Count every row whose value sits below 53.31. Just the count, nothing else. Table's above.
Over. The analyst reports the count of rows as 0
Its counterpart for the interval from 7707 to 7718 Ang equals 5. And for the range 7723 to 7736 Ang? 1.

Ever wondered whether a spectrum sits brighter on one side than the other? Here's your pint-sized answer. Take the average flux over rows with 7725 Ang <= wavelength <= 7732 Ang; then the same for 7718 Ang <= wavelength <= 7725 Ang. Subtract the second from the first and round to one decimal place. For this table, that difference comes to -0.8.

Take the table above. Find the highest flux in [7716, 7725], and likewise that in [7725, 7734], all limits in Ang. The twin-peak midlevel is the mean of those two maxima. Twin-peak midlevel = 54.4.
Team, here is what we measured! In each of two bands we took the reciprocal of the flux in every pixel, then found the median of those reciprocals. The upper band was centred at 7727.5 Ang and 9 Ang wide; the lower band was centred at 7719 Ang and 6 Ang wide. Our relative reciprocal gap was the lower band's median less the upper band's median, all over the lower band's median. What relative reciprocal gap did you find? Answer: -0.019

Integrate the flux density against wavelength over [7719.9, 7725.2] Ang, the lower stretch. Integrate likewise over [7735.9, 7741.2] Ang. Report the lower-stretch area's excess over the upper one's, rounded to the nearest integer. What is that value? 2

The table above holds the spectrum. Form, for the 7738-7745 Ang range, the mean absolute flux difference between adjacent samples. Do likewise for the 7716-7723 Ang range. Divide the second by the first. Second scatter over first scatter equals 2.21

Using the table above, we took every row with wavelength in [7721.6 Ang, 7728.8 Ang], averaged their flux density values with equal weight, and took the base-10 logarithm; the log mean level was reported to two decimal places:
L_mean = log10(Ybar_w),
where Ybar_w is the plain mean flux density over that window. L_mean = 1.73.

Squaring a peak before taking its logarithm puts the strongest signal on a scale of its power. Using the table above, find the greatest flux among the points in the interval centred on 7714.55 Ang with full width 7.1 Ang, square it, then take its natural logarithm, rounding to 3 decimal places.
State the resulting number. 7.976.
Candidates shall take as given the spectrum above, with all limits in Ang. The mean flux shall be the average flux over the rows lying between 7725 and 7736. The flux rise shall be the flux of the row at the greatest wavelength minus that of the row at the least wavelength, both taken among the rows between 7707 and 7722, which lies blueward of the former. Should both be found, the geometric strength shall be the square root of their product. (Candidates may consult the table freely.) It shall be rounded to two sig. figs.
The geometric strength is 13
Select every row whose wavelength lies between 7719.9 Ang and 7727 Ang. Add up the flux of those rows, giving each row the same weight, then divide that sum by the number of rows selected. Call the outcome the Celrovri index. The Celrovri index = 54.0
